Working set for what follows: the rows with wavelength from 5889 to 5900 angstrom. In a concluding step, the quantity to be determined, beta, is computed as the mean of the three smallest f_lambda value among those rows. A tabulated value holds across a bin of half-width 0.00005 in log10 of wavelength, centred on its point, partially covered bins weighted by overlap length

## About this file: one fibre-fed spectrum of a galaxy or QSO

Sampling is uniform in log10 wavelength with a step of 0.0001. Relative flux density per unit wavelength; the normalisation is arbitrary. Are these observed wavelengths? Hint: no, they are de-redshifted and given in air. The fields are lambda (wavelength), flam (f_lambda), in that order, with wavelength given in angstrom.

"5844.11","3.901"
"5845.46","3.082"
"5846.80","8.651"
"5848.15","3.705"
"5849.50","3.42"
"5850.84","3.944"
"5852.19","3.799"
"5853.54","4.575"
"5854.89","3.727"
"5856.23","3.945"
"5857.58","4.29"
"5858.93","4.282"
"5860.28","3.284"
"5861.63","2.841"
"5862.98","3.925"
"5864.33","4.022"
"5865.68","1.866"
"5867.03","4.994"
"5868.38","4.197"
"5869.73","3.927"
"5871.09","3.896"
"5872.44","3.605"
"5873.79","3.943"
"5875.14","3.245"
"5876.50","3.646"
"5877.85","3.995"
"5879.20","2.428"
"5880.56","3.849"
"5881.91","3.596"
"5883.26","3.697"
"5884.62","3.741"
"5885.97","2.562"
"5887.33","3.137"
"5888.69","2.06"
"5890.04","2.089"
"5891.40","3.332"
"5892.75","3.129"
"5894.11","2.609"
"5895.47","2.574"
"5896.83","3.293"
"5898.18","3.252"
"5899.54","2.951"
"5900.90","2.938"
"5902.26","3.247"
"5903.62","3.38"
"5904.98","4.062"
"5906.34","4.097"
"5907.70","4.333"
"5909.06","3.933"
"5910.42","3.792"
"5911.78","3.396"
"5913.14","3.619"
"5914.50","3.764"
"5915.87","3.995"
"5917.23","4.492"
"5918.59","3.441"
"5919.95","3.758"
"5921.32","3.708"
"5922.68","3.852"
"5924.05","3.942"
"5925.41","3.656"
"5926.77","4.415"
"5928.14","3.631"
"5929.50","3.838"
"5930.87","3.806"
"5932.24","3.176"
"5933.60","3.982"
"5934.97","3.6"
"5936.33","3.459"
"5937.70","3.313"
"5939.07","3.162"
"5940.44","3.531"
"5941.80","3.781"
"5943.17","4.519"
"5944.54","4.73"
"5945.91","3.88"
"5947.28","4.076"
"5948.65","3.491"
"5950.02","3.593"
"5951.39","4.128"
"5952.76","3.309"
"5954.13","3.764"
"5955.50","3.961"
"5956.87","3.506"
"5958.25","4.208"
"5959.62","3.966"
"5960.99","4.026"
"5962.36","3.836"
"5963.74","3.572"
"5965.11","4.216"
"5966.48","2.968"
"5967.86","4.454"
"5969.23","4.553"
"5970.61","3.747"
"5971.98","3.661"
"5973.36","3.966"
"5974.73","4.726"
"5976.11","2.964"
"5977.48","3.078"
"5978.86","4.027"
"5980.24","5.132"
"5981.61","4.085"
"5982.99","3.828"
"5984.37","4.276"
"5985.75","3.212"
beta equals 2.4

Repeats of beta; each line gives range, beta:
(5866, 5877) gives 3.5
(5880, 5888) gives 3.1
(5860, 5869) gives 2.7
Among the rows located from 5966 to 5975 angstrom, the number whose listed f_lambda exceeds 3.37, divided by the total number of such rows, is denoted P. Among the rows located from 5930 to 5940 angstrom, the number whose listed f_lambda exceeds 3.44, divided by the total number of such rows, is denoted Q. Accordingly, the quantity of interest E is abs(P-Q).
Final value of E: 0.29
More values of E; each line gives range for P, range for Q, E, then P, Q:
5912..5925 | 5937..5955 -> 0.23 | 1.00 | 0.77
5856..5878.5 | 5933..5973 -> 0.10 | 0.76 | 0.86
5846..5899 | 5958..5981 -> 0.21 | 0.62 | 0.82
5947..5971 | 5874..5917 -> 0.44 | 0.89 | 0.45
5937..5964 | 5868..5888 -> 0.12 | 0.85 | 0.73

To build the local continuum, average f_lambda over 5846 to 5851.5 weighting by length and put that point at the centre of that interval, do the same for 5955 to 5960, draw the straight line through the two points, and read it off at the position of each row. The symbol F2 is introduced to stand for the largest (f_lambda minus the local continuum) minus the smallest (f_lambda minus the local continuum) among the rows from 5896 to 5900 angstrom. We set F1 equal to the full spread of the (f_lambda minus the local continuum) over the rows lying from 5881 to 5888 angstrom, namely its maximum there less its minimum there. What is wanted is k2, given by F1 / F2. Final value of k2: 3.7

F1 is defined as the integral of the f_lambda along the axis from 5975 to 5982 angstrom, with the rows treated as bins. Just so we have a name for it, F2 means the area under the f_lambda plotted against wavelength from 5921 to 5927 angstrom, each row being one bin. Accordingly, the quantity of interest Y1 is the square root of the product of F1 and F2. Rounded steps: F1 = 27.3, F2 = 23.4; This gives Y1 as 25.3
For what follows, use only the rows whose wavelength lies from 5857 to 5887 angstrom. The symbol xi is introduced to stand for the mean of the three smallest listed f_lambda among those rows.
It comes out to 2.29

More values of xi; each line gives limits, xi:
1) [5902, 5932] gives 3.34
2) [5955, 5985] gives 3.00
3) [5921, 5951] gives 3.22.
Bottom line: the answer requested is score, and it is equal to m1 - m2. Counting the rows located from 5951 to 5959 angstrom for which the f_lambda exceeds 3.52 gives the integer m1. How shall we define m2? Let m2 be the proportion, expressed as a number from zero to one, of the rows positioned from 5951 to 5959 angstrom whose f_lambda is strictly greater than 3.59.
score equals 3.3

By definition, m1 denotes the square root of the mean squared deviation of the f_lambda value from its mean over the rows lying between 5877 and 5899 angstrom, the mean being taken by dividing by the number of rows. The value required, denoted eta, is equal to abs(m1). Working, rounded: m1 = 0.60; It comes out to 0.60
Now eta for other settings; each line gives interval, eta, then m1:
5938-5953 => 0.47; 0.47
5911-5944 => 0.36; 0.36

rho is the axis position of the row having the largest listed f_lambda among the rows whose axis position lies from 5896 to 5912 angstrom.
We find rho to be 5907.70 angstrom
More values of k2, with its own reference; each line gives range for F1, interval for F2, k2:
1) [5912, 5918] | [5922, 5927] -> 1.2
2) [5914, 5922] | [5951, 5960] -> 1.1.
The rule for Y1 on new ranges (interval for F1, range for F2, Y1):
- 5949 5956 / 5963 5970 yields 26.9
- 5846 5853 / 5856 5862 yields 27.1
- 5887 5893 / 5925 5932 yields 20.9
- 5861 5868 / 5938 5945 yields 26.0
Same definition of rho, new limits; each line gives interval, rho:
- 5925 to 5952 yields 5944.54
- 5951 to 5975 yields 5974.73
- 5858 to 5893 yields 5867.03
